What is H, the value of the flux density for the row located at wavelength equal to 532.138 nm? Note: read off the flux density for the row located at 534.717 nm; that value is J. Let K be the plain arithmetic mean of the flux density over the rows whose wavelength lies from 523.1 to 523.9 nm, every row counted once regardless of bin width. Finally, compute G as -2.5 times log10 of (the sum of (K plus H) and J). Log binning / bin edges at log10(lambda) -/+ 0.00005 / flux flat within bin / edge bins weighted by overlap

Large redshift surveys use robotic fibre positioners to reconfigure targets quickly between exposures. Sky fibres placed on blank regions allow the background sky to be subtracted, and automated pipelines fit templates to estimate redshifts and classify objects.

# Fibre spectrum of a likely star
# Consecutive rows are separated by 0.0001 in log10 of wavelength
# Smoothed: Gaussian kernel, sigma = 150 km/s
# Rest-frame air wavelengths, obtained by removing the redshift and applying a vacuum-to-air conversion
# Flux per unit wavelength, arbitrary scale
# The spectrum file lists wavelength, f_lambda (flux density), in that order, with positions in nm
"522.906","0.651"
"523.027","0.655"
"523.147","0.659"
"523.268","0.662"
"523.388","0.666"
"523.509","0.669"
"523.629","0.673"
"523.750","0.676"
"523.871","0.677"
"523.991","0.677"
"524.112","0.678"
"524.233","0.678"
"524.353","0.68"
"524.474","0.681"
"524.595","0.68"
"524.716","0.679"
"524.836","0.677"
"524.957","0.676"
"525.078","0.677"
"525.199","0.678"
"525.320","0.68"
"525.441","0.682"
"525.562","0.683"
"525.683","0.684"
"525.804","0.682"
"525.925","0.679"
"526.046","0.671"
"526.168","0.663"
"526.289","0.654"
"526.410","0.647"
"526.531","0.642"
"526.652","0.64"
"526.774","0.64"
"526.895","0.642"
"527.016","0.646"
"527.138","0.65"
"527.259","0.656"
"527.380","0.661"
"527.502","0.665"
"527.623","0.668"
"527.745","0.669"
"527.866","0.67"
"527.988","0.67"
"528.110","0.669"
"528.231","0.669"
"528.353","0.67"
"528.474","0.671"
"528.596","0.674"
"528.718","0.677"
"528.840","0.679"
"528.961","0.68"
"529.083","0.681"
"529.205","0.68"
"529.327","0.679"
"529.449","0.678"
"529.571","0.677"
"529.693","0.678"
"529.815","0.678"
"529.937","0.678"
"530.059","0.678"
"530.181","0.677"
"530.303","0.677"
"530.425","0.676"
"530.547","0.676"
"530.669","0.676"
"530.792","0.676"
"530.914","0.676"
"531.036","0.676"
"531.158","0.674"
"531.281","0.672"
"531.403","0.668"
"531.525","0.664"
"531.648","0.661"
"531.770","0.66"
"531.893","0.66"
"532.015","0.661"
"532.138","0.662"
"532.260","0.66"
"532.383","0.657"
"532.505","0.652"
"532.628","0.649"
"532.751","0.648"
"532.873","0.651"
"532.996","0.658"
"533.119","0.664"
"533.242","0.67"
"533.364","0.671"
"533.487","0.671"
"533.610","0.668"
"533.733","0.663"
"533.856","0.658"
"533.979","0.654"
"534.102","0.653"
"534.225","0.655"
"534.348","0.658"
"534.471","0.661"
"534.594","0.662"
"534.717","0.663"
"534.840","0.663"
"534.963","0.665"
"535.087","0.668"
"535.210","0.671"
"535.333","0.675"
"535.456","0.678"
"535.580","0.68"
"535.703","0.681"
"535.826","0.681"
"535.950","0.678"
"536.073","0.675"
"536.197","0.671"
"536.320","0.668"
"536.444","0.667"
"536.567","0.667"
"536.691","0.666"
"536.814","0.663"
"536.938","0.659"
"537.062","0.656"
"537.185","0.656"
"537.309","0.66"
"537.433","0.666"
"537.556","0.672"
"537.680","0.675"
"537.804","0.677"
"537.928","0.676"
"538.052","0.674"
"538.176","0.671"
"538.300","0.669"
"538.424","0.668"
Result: -0.749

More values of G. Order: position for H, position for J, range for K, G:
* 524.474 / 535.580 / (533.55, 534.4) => -0.763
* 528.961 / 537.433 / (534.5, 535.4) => -0.759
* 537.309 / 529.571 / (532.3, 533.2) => -0.748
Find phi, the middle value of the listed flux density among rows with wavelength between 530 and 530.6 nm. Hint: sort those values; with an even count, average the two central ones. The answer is 0.677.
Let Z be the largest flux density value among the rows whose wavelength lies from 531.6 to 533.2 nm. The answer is 0.664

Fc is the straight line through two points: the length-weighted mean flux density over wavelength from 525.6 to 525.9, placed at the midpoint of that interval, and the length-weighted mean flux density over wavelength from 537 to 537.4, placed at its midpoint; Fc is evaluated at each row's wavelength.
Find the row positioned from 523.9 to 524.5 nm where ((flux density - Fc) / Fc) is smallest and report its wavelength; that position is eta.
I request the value 523.991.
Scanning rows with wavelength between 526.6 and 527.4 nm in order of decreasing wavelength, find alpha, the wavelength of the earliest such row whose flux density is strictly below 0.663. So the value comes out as 527.380 nm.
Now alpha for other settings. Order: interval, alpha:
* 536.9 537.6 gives 537.309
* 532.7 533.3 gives 532.996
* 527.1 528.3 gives 527.380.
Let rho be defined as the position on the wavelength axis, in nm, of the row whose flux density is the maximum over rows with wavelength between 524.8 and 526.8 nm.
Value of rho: 525.683 nm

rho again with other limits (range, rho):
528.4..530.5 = 529.083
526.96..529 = 528.961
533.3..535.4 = 535.333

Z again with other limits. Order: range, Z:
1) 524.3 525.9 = 0.684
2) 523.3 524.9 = 0.681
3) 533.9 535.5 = 0.678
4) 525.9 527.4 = 0.679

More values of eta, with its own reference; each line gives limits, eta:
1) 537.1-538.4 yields 537.185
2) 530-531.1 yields 530.425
